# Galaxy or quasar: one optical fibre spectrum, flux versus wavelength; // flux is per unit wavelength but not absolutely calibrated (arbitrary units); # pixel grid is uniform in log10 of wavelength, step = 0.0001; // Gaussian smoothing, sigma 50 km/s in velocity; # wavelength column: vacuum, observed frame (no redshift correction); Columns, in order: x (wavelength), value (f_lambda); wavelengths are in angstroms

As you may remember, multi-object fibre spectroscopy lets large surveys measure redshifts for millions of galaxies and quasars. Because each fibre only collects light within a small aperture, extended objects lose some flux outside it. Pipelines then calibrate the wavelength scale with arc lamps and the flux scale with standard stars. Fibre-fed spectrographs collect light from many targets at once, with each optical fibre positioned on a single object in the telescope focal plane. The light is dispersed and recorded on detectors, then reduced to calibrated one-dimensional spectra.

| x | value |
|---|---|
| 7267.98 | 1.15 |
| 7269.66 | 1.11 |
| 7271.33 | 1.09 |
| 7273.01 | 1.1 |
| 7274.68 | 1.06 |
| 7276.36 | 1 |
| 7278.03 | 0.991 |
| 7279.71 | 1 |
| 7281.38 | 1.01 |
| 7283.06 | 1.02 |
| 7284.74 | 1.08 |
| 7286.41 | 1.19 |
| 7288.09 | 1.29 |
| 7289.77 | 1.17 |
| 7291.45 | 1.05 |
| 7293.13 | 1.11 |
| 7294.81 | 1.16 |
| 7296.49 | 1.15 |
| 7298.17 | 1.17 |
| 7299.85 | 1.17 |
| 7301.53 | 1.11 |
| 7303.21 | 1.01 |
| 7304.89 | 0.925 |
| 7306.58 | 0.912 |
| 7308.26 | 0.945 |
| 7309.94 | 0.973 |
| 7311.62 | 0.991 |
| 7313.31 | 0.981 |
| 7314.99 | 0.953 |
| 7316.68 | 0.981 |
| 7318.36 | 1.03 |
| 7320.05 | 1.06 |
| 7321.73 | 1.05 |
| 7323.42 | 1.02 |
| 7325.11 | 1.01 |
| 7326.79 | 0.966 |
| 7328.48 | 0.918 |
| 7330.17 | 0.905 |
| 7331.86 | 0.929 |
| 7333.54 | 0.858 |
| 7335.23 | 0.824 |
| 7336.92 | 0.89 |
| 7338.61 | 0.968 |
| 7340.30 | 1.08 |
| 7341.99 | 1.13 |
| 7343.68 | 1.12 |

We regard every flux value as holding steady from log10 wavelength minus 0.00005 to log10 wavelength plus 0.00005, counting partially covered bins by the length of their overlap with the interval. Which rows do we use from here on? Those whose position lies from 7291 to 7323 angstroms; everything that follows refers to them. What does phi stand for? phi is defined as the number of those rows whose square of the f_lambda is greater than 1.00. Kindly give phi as 11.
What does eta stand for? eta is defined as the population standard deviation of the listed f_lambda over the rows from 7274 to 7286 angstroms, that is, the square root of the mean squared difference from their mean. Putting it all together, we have 0.031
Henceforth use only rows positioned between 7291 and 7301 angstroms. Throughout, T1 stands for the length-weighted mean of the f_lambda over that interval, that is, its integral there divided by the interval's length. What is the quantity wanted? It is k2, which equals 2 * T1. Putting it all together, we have 2.28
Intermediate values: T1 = 1.138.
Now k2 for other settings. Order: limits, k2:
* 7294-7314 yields 2.08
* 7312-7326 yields 2.02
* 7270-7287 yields 2.11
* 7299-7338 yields 1.95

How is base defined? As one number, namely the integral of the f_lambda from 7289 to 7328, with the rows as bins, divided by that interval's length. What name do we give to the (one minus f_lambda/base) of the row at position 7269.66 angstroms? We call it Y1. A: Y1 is -0.070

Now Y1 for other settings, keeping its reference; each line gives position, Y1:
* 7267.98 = -0.108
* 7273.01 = -0.060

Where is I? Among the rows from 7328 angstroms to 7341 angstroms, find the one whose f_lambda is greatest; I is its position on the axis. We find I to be 7340.30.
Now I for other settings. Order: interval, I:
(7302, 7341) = 7340.30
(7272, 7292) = 7288.09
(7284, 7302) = 7288.09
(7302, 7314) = 7303.21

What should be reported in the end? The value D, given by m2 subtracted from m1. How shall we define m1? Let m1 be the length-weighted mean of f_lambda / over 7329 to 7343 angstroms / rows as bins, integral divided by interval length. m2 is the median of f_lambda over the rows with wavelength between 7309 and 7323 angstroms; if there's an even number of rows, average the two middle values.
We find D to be -0.04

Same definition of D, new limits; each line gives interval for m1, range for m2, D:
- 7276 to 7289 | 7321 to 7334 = 0.13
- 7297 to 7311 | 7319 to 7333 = 0.04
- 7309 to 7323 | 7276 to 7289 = -0.01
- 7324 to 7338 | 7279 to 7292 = -0.15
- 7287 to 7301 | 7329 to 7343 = 0.24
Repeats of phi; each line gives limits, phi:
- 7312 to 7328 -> 5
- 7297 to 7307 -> 4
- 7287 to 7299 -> 7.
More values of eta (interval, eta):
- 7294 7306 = 0.088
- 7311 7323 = 0.037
